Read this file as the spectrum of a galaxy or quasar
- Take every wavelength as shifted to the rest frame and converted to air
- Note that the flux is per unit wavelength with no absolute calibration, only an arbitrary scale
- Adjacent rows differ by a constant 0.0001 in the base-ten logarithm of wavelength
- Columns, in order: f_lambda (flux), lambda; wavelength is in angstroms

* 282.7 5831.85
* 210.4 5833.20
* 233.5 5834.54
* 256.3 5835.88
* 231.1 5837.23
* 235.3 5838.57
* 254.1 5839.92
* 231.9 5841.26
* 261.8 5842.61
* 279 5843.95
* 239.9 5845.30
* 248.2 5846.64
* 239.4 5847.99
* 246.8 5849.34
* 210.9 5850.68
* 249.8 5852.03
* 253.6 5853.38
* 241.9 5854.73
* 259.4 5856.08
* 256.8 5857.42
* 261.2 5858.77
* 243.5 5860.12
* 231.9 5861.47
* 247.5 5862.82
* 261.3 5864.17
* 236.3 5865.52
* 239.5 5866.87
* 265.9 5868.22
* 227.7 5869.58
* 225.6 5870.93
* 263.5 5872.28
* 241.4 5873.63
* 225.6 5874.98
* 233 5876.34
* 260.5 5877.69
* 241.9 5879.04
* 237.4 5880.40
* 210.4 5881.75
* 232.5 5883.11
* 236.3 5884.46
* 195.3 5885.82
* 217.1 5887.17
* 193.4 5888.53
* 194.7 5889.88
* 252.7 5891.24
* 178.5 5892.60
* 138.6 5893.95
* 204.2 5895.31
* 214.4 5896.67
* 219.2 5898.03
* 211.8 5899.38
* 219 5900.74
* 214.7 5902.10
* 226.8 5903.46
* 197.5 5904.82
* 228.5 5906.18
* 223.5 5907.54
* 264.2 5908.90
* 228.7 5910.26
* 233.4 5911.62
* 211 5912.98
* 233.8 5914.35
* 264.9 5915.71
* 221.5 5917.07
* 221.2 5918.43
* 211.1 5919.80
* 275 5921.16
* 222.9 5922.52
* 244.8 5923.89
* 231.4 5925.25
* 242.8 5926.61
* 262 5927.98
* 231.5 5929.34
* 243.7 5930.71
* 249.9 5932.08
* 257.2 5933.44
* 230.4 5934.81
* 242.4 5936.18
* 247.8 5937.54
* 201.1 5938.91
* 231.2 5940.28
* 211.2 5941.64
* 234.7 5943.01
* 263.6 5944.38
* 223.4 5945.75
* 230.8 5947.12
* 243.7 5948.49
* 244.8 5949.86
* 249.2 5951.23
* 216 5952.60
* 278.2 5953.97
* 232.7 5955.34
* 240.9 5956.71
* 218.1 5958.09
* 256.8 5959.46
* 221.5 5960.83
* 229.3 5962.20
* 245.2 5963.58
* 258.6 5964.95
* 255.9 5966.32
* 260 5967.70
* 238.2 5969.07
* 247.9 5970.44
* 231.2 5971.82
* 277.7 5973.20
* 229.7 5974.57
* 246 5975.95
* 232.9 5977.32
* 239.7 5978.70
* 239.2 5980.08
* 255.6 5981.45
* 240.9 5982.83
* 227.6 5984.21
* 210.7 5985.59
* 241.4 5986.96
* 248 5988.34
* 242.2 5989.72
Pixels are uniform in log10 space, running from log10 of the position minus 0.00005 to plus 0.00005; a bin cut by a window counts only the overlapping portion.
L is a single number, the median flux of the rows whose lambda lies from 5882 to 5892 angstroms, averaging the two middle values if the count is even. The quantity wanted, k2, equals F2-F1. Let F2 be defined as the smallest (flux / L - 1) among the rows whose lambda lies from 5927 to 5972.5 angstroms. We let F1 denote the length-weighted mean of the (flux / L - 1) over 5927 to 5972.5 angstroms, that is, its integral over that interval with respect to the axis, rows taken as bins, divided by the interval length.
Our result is -0.18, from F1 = 0.107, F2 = -0.07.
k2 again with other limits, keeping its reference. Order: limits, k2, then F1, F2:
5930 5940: -0.17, 0.099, -0.07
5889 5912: -0.35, -0.013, -0.36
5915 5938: -0.14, 0.111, -0.03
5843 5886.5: -0.22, 0.115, -0.10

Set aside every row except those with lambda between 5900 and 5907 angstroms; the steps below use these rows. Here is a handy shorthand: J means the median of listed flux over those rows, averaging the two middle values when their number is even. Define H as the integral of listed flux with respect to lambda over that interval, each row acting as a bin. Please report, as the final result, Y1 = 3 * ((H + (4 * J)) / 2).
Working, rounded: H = 1521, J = 219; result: 3595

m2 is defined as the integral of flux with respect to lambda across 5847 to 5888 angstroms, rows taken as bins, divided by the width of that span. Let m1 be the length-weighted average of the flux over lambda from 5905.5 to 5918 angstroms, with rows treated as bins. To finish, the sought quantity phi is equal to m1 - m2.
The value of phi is -5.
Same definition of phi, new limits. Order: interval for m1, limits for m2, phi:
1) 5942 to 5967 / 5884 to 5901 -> 36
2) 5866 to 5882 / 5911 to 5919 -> 9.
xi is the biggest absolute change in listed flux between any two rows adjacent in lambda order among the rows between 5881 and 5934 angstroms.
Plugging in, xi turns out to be 74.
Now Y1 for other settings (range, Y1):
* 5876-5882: 3574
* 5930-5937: 4031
